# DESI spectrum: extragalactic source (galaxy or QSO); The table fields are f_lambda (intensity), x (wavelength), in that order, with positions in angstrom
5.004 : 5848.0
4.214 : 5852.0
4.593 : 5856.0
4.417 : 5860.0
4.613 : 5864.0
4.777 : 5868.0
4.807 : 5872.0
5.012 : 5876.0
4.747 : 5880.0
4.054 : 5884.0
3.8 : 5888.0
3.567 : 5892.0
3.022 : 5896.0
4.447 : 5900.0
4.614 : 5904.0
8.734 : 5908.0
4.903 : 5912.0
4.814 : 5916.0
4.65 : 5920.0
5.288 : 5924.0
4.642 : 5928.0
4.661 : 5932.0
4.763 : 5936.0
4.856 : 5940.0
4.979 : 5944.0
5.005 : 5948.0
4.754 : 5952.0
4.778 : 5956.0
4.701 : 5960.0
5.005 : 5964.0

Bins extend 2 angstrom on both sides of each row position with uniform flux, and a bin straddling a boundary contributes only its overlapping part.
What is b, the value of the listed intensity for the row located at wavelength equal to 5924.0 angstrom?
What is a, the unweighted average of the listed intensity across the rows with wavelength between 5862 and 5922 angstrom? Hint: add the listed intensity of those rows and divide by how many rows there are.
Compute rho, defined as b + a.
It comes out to 10.0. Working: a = 4.70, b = 5.288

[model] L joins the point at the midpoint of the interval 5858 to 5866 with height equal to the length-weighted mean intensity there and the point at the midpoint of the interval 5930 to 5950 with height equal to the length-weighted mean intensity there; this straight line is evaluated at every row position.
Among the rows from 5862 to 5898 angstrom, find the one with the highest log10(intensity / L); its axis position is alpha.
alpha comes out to 5876.0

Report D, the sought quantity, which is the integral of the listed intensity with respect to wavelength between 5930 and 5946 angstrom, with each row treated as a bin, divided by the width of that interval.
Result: 4.81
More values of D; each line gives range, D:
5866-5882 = 4.84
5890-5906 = 3.91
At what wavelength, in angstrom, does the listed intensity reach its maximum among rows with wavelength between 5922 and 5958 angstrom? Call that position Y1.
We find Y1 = 5924.0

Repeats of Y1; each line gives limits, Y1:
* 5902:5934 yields 5908.0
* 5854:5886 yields 5876.0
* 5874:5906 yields 5876.0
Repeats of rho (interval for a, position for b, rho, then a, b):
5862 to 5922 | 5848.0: 9.7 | 4.70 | 5.004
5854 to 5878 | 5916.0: 9.5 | 4.70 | 4.814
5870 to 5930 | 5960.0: 9.4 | 4.74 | 4.701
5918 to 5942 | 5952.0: 9.6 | 4.81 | 4.754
